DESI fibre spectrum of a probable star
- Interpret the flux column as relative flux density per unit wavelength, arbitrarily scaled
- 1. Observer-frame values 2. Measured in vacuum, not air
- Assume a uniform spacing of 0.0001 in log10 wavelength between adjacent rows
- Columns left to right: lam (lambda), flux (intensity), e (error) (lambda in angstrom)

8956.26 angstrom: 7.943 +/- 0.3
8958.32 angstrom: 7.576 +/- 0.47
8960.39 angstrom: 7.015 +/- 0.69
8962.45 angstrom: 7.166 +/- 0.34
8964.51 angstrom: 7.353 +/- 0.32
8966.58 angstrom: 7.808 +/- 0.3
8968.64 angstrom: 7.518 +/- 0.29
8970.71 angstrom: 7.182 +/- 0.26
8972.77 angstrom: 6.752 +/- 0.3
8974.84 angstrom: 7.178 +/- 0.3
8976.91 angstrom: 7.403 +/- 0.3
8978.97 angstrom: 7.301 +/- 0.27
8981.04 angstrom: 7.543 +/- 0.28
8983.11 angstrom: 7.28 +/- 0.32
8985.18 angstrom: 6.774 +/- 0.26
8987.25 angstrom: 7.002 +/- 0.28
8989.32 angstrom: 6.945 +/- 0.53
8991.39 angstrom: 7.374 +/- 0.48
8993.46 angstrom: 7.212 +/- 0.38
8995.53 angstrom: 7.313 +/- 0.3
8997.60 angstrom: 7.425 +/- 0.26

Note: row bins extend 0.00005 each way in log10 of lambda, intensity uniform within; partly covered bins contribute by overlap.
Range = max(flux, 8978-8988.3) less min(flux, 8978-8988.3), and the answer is 0.77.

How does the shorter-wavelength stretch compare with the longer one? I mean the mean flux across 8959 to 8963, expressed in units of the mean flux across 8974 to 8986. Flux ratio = 0.98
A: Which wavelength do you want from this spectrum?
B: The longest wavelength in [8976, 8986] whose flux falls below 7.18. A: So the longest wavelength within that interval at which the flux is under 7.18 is 8985.18 angstrom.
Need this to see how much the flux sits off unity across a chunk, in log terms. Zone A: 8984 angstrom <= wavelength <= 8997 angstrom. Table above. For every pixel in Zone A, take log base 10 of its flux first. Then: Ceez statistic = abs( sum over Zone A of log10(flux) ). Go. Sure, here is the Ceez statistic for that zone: 5.11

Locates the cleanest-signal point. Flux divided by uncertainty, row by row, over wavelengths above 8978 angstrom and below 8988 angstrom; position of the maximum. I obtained 8978.97 angstrom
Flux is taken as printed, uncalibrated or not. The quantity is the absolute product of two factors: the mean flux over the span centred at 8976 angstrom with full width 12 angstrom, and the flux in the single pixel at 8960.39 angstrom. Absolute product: 51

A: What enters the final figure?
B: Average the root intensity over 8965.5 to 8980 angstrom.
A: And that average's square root 1.64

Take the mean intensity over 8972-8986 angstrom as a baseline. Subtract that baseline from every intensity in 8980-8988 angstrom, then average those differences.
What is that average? -0.03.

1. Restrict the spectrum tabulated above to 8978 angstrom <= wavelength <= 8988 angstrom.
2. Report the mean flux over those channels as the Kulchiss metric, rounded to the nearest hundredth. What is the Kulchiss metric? 7.18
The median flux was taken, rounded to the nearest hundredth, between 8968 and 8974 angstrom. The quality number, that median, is 7.18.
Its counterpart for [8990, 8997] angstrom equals 7.31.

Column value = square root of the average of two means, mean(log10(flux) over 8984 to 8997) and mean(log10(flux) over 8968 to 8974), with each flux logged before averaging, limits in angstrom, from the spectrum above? 0.923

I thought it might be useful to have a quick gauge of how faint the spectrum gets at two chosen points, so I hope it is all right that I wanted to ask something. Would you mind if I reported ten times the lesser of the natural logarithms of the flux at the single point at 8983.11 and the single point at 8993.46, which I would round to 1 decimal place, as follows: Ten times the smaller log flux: 19.8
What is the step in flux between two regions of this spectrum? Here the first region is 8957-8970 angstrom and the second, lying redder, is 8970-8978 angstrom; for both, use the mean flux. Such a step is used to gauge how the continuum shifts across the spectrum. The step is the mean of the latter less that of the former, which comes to -0.28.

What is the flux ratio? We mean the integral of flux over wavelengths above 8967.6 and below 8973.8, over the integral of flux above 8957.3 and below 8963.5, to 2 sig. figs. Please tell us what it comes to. 0.99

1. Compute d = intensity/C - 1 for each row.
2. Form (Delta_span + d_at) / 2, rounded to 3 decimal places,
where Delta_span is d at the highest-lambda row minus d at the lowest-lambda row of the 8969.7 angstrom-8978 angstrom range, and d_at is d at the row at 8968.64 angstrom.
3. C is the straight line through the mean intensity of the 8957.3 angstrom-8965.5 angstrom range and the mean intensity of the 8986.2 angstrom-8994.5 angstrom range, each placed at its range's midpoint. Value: 0.037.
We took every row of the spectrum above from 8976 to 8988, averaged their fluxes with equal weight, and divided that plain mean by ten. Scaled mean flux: 0.722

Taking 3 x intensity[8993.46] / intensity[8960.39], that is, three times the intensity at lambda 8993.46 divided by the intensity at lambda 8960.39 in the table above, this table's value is 3.08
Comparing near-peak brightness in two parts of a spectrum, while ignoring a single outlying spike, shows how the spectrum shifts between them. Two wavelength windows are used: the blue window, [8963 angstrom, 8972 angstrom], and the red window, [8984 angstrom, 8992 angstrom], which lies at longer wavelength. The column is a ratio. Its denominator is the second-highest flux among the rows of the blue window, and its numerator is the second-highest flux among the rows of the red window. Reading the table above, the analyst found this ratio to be 0.93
